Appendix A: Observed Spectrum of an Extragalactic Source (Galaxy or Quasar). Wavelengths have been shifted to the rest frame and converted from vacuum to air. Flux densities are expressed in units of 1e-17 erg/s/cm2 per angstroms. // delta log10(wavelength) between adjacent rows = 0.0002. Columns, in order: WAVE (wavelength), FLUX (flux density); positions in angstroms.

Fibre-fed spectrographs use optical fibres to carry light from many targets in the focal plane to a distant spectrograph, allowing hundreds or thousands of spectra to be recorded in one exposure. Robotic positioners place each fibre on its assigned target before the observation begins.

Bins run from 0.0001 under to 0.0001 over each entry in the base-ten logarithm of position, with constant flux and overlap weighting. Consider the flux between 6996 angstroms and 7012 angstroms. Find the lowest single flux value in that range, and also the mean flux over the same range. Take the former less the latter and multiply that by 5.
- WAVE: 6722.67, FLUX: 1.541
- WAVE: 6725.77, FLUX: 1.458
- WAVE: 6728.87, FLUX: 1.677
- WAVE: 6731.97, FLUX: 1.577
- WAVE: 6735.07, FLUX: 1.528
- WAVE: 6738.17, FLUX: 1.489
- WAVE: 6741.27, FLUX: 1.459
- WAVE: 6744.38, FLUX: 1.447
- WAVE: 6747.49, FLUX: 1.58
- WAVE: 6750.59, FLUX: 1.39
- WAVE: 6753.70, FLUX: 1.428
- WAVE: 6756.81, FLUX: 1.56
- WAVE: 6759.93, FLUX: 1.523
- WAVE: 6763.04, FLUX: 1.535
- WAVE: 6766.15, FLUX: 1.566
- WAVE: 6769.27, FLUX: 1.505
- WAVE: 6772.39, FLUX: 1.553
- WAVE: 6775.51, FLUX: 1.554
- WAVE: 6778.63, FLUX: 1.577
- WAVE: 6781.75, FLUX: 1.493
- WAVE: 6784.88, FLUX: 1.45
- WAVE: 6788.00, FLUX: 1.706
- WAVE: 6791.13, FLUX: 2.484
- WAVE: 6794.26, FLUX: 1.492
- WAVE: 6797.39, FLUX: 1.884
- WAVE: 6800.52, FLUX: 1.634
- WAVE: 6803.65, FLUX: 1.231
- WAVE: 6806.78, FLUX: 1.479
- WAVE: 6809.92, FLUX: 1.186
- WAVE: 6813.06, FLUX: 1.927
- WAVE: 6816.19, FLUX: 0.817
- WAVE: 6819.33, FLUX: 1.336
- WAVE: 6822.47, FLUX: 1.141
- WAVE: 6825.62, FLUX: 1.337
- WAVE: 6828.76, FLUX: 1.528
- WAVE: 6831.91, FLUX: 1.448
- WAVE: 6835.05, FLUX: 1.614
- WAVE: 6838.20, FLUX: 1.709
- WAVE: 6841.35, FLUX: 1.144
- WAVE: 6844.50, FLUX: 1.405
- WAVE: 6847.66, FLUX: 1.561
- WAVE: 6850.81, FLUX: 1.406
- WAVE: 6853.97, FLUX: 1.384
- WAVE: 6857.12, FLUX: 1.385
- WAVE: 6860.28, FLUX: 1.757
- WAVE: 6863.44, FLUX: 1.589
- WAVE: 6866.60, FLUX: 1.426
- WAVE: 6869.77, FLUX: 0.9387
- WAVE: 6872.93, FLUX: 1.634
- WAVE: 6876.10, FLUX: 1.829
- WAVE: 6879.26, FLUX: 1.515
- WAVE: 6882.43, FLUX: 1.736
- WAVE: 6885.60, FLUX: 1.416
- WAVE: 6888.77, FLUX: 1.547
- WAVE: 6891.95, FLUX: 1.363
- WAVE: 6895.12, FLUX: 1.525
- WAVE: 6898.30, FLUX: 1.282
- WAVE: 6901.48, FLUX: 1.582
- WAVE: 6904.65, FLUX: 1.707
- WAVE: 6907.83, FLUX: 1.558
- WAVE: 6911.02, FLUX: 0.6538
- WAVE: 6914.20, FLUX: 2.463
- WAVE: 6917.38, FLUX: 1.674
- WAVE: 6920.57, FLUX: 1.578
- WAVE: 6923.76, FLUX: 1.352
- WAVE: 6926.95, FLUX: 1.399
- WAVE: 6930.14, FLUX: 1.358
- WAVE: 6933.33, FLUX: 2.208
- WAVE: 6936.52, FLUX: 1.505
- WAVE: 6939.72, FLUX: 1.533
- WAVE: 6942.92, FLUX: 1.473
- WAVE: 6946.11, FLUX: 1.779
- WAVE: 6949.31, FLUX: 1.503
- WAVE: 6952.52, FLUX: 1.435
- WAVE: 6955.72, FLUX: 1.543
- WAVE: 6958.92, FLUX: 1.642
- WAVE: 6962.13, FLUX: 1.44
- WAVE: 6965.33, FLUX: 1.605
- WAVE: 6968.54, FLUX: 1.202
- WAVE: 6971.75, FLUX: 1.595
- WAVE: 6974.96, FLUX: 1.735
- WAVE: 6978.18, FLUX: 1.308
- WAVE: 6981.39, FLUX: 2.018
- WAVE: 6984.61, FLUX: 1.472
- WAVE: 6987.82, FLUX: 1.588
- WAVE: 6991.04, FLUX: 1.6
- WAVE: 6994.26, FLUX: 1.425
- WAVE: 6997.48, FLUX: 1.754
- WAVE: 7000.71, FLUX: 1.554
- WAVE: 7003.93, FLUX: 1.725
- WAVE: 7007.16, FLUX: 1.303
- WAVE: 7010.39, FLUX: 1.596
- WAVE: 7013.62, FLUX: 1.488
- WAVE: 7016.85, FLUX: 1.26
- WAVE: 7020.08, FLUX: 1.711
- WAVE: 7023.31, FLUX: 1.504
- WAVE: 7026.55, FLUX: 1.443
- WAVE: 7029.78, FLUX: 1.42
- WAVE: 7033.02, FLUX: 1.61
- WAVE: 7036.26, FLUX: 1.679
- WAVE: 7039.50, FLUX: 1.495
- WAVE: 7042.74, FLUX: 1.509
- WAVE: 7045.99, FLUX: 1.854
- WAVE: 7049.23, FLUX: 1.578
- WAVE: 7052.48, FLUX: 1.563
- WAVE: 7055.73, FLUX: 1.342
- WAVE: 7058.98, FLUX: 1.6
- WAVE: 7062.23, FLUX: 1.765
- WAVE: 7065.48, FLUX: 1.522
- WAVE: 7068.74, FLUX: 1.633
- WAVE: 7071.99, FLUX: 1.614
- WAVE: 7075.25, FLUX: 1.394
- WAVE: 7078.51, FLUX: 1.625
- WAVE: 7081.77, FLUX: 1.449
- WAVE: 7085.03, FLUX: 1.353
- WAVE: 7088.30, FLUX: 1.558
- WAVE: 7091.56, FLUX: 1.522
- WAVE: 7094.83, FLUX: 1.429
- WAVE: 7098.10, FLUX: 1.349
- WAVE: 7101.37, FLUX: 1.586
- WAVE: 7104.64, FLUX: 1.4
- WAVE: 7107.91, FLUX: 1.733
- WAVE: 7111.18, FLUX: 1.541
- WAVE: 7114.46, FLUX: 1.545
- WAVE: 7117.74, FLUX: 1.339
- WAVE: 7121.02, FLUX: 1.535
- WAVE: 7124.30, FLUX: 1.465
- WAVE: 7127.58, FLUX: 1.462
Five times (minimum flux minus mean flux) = -1.4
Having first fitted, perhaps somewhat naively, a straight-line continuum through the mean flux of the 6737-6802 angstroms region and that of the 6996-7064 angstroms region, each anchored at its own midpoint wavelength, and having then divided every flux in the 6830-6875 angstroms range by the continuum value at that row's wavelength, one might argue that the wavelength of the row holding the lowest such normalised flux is 6869.77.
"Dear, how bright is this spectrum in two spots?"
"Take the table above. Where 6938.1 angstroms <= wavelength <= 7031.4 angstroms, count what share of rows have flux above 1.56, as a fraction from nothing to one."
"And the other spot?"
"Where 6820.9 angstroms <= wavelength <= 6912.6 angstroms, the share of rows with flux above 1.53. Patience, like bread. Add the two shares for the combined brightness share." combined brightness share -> 0.83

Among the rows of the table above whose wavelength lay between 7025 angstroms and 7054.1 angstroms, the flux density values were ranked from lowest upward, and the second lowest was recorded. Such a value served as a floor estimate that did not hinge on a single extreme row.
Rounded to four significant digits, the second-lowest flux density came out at 1.443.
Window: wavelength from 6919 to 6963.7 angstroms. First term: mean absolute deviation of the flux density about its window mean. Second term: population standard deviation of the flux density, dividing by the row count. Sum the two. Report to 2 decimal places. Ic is 0.35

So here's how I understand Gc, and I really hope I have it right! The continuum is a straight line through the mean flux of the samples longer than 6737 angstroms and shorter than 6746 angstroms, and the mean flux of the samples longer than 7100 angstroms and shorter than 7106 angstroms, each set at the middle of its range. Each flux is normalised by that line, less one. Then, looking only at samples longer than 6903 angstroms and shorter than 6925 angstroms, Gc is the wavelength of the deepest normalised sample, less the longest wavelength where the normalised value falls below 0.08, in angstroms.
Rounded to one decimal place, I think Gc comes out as -12.7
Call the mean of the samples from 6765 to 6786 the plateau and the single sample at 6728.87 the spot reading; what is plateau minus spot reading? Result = -0.15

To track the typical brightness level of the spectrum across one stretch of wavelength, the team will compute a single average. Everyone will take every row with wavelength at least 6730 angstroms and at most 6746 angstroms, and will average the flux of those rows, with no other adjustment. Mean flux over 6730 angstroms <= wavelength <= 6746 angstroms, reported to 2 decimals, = 1.50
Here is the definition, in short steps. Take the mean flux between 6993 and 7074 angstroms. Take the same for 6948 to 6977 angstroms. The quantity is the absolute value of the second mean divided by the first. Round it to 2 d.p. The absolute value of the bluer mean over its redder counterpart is 0.98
